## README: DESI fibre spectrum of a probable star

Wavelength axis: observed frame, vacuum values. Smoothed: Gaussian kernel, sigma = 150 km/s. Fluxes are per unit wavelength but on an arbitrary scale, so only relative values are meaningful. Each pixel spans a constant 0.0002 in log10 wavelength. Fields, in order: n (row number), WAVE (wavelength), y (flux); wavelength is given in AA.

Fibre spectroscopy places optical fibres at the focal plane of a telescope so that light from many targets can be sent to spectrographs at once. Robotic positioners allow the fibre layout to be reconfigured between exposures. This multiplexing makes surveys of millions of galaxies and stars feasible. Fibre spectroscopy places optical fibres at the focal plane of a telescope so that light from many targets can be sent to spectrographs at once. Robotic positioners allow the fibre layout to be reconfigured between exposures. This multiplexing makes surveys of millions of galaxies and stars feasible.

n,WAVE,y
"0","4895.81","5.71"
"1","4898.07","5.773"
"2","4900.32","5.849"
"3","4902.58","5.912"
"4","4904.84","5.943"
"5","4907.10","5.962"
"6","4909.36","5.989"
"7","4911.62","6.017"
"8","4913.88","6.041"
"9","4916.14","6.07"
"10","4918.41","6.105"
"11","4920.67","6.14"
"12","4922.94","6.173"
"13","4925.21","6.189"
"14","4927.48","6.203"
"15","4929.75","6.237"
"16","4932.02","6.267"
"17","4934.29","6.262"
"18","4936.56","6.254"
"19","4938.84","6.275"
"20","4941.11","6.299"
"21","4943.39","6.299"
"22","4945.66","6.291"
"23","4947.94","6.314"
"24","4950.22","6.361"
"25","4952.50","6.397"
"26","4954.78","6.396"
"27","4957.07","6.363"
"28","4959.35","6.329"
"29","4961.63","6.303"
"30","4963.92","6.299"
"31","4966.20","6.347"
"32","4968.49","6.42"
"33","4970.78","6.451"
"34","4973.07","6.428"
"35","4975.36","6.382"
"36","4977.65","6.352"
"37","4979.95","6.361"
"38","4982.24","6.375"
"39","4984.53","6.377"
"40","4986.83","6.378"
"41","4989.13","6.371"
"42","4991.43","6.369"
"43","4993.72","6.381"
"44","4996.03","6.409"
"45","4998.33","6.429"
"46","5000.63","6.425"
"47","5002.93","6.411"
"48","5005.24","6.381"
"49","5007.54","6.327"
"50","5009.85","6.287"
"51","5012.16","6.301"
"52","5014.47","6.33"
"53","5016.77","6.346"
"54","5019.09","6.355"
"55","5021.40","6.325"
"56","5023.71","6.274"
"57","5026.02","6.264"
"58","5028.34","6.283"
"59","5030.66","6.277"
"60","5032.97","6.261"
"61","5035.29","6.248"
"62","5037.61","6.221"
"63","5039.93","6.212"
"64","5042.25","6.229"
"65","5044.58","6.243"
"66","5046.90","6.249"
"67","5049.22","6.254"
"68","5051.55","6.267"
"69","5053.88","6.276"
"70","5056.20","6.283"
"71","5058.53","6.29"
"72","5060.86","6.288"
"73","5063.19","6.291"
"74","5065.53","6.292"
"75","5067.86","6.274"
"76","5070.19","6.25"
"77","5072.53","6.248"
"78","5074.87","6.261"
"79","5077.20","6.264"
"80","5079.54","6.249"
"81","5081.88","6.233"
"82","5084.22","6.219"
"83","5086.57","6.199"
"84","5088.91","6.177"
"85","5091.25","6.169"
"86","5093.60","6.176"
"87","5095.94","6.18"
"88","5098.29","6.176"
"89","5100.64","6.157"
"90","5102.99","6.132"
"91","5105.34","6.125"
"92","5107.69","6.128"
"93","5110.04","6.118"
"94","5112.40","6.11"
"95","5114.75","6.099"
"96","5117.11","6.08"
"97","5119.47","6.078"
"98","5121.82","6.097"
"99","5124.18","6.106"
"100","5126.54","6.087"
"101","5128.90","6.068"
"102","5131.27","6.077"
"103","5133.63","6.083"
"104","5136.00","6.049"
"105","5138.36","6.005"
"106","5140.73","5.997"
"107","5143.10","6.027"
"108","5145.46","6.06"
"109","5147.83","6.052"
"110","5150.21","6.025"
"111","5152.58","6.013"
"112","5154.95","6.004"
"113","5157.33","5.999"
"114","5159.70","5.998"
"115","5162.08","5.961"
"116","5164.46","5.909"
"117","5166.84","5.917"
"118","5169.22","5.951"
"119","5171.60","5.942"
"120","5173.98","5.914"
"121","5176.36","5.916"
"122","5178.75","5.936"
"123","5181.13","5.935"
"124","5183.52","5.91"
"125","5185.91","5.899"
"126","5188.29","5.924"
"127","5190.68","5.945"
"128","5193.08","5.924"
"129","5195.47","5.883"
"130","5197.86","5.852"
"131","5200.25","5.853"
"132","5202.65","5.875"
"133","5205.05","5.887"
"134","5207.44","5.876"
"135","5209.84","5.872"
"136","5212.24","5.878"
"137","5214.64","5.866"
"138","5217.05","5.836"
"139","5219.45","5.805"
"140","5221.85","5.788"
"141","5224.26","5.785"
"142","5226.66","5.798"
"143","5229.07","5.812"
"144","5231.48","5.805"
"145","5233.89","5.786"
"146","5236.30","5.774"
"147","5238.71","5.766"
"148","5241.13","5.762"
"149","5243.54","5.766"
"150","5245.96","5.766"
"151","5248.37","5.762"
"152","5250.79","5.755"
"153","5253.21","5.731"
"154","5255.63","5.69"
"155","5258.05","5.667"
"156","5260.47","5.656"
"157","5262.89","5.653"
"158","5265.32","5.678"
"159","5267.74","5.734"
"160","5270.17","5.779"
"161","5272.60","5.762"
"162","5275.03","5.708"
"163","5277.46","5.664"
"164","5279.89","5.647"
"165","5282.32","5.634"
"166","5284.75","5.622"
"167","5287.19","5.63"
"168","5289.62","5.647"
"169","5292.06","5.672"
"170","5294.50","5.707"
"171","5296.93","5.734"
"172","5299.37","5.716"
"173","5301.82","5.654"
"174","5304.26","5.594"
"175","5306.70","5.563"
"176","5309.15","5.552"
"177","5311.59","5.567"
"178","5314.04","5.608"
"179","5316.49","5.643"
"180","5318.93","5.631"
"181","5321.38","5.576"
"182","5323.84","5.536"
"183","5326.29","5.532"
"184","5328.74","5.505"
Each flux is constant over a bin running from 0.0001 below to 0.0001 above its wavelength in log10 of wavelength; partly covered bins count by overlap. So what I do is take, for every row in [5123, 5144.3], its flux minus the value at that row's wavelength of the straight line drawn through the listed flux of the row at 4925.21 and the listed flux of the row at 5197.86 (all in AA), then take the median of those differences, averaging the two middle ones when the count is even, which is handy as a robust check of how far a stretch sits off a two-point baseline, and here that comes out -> 0.13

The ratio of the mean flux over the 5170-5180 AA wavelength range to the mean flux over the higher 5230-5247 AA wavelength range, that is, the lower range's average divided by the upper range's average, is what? 1.03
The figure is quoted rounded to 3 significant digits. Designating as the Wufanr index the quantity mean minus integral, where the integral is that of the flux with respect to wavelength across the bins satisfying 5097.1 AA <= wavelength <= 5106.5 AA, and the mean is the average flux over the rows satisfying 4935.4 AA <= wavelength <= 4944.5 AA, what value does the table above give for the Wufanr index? -51.5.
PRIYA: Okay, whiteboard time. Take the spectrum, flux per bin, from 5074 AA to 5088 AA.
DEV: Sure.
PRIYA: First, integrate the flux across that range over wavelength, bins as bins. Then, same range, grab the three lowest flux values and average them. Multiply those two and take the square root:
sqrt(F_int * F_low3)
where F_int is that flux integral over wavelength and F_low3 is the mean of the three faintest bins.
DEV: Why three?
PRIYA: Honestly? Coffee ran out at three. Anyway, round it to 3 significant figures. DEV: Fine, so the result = 23.3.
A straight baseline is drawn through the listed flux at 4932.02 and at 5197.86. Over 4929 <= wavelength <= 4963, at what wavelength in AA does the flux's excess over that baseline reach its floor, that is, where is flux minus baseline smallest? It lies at 4929.75 AA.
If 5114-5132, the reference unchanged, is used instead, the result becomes 5117.11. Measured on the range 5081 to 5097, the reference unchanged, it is 5091.25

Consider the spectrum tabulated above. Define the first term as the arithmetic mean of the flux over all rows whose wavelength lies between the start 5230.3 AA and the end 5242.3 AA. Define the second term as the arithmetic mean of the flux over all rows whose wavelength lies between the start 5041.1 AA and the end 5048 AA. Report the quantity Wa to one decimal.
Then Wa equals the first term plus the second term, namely 12.0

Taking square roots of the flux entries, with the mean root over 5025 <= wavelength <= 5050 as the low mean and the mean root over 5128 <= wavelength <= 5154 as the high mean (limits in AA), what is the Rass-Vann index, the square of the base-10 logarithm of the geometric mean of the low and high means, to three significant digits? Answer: 0.155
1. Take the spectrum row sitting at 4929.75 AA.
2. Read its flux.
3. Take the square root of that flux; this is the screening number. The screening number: 2.50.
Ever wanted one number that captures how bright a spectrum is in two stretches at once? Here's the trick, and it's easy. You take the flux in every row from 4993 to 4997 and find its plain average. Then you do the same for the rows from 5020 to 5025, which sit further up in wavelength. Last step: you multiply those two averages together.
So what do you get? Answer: 40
